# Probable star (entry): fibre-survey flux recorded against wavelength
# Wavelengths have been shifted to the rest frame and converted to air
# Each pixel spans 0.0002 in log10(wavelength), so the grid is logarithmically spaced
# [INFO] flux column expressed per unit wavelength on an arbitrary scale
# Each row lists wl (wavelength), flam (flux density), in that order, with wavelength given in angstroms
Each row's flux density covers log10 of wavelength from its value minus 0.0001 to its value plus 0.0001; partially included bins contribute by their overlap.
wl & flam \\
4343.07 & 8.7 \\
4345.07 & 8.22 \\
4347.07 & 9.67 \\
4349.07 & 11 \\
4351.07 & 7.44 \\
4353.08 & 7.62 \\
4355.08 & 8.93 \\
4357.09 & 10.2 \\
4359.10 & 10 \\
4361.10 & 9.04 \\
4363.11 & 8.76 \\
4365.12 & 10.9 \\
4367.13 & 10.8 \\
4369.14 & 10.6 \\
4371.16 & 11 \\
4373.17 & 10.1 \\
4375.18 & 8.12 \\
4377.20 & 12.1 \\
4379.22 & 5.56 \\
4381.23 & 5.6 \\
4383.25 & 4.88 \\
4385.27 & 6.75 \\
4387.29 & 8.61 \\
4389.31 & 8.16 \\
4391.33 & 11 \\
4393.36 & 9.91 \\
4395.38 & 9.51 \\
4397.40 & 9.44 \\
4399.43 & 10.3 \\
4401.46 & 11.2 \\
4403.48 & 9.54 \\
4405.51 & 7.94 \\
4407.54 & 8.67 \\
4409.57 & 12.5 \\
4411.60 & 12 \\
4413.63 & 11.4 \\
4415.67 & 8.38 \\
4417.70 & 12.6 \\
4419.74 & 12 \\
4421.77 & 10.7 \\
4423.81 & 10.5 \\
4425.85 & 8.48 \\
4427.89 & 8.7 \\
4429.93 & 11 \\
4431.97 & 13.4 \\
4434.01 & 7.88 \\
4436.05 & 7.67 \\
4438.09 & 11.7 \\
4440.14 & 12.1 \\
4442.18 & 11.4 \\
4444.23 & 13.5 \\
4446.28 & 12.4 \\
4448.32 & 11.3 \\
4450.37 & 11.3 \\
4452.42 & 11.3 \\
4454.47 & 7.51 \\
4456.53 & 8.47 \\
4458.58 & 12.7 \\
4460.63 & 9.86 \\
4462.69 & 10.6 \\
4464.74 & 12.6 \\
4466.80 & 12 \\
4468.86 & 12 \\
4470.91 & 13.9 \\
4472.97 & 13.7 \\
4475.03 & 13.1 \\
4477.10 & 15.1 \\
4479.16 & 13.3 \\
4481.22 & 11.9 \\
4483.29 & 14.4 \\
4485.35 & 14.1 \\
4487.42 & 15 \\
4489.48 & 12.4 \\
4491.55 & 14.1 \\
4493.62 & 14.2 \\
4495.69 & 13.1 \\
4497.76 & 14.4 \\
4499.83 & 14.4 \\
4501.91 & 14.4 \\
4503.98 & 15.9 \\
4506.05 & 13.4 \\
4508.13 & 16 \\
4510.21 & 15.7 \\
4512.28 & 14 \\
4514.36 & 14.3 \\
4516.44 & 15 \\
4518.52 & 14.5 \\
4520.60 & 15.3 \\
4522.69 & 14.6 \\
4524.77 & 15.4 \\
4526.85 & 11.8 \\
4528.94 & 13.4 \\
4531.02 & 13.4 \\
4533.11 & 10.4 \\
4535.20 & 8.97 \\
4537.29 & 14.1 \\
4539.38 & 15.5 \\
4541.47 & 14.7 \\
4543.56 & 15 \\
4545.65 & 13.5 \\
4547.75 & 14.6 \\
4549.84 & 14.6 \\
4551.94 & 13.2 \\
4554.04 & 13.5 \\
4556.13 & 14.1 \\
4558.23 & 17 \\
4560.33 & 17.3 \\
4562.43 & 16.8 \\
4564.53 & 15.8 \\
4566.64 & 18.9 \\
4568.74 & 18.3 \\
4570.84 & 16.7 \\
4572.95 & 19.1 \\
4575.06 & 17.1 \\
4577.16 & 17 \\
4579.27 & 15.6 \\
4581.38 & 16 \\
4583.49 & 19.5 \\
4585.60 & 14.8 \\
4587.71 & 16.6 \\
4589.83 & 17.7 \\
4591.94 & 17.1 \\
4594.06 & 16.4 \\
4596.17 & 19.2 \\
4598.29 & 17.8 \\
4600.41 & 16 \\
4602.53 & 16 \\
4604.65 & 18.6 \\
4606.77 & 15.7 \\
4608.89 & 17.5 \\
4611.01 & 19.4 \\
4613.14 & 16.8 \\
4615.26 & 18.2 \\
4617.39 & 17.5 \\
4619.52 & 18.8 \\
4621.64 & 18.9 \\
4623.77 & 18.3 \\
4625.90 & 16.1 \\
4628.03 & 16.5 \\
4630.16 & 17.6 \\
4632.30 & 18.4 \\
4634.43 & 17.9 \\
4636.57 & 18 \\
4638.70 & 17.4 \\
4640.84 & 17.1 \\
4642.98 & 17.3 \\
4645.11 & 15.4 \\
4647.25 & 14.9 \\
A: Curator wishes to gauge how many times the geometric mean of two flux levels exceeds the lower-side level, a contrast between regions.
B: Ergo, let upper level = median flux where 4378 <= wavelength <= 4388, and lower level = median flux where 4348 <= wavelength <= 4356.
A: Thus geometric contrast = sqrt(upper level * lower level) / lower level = 0.82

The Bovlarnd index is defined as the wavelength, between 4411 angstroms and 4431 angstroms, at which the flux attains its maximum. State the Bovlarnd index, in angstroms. 4417.70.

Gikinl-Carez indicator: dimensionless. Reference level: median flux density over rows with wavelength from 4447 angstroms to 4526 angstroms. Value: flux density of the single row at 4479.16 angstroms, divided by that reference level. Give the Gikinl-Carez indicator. 0.95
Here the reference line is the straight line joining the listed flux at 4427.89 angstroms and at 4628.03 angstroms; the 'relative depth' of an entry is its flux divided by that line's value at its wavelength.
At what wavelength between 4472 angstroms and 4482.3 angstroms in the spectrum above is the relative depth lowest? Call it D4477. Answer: 4481.22 angstroms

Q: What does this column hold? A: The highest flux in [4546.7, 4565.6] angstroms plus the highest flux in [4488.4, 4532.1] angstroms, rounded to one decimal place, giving 33.3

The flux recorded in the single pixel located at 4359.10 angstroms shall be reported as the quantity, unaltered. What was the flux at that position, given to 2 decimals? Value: 10.00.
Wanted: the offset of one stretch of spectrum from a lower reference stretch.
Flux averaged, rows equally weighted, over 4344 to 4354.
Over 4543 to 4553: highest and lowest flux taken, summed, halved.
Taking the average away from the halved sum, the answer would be 5.3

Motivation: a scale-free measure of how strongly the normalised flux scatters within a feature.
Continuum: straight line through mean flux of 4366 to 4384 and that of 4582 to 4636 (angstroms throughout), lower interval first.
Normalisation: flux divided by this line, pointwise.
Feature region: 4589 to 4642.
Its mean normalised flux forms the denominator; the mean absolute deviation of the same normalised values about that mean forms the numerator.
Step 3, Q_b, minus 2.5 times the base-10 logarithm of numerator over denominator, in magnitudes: 3.2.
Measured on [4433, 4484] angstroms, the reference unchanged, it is 2.3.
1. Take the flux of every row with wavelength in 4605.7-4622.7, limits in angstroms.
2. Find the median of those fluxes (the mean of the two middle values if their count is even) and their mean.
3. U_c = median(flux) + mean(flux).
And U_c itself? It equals 35.7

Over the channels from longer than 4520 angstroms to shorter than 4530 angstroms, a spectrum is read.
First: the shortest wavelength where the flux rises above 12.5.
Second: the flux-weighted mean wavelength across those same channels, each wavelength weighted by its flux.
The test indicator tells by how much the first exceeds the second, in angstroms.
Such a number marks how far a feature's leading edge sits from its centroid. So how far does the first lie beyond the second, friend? -4.0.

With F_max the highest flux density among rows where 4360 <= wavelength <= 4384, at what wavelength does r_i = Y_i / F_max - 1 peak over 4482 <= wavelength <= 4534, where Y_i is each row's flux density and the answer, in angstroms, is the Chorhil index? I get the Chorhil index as 4508.13 angstroms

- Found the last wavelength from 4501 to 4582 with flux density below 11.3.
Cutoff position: 4535.20 angstroms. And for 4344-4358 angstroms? 4357.09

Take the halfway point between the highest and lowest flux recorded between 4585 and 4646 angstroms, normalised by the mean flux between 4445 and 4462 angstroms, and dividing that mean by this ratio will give 6.6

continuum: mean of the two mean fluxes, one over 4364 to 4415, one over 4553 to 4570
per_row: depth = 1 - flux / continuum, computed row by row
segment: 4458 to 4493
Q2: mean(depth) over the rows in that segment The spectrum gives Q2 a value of 0.00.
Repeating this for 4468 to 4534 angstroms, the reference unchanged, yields -0.08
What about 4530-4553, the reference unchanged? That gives -0.04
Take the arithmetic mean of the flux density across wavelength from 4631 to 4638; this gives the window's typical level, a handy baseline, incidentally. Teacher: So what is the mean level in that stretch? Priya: 18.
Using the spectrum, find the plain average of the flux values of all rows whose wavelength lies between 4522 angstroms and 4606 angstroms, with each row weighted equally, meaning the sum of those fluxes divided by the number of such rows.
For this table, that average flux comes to 15.7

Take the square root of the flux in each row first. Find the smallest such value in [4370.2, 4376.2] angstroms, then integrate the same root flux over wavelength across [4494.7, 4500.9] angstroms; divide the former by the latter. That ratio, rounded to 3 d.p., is 0.123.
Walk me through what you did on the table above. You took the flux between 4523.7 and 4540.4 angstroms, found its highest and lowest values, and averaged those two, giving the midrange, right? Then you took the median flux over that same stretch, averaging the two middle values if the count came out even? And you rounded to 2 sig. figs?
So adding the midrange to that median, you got 26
